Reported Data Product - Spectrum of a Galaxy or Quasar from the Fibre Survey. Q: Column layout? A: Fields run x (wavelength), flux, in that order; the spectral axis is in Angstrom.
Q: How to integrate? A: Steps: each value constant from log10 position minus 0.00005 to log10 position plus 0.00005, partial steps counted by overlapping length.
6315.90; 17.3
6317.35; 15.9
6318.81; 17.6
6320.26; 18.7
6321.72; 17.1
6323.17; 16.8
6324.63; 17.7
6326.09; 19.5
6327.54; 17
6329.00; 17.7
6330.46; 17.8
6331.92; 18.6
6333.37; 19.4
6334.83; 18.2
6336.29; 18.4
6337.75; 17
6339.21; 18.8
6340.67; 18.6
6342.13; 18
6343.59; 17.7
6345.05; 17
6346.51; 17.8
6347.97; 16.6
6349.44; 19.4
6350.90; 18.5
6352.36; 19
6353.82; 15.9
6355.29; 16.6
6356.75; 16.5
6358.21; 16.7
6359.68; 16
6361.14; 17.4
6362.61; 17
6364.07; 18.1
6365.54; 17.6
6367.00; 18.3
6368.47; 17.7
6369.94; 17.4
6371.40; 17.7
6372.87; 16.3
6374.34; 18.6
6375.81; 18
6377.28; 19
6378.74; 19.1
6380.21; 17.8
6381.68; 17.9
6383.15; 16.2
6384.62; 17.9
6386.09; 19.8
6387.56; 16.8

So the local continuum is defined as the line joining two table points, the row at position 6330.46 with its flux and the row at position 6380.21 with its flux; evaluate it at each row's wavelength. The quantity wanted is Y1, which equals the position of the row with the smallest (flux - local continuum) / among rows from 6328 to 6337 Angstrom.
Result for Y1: 6329.00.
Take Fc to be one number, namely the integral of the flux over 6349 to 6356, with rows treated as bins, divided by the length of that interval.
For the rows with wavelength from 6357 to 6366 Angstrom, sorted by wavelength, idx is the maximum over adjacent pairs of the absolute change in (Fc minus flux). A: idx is 1.4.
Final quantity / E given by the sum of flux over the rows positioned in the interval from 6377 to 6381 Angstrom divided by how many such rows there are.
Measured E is 18.6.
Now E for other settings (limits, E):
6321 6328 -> 17.6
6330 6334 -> 18.6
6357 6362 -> 16.7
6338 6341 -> 18.7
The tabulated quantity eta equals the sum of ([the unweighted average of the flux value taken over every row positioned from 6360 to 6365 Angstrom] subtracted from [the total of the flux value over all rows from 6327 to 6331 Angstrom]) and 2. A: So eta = 37.00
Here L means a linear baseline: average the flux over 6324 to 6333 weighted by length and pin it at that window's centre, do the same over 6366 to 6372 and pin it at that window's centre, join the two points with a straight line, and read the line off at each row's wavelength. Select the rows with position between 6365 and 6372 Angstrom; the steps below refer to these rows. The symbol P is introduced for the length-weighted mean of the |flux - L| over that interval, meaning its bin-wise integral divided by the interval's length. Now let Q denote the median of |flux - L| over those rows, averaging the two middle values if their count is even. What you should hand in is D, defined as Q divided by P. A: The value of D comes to 0.8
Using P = 0.3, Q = 0.2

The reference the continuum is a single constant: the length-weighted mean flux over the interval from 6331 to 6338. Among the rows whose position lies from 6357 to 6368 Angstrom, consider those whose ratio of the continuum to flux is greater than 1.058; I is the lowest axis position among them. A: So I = 6358.21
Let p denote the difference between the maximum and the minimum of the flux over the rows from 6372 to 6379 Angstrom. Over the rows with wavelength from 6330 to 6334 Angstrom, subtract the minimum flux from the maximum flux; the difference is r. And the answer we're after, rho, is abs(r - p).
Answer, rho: 1.20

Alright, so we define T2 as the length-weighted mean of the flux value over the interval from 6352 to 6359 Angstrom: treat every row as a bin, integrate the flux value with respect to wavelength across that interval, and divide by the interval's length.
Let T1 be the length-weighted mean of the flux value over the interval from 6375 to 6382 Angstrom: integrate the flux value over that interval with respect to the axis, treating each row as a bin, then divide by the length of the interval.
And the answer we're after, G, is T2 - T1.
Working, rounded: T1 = 18.4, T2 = 16.8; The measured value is -1.6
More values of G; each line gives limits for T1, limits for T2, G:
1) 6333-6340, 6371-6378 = -0.4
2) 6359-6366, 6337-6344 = 0.8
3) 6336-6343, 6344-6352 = -0.2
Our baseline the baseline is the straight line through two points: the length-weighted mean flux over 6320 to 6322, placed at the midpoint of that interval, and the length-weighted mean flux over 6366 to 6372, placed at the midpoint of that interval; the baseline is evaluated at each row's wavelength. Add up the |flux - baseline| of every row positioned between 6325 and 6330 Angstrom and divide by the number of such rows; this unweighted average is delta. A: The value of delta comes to 0.88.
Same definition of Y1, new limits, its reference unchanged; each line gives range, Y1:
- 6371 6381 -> 6372.87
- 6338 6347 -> 6345.05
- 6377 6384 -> 6383.15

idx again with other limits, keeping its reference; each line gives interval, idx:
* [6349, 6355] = 3.1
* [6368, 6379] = 2.3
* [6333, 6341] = 1.8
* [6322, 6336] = 2.5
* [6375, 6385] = 1.7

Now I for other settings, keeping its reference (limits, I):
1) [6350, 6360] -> 6353.82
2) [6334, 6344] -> 6337.75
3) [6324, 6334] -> 6327.54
